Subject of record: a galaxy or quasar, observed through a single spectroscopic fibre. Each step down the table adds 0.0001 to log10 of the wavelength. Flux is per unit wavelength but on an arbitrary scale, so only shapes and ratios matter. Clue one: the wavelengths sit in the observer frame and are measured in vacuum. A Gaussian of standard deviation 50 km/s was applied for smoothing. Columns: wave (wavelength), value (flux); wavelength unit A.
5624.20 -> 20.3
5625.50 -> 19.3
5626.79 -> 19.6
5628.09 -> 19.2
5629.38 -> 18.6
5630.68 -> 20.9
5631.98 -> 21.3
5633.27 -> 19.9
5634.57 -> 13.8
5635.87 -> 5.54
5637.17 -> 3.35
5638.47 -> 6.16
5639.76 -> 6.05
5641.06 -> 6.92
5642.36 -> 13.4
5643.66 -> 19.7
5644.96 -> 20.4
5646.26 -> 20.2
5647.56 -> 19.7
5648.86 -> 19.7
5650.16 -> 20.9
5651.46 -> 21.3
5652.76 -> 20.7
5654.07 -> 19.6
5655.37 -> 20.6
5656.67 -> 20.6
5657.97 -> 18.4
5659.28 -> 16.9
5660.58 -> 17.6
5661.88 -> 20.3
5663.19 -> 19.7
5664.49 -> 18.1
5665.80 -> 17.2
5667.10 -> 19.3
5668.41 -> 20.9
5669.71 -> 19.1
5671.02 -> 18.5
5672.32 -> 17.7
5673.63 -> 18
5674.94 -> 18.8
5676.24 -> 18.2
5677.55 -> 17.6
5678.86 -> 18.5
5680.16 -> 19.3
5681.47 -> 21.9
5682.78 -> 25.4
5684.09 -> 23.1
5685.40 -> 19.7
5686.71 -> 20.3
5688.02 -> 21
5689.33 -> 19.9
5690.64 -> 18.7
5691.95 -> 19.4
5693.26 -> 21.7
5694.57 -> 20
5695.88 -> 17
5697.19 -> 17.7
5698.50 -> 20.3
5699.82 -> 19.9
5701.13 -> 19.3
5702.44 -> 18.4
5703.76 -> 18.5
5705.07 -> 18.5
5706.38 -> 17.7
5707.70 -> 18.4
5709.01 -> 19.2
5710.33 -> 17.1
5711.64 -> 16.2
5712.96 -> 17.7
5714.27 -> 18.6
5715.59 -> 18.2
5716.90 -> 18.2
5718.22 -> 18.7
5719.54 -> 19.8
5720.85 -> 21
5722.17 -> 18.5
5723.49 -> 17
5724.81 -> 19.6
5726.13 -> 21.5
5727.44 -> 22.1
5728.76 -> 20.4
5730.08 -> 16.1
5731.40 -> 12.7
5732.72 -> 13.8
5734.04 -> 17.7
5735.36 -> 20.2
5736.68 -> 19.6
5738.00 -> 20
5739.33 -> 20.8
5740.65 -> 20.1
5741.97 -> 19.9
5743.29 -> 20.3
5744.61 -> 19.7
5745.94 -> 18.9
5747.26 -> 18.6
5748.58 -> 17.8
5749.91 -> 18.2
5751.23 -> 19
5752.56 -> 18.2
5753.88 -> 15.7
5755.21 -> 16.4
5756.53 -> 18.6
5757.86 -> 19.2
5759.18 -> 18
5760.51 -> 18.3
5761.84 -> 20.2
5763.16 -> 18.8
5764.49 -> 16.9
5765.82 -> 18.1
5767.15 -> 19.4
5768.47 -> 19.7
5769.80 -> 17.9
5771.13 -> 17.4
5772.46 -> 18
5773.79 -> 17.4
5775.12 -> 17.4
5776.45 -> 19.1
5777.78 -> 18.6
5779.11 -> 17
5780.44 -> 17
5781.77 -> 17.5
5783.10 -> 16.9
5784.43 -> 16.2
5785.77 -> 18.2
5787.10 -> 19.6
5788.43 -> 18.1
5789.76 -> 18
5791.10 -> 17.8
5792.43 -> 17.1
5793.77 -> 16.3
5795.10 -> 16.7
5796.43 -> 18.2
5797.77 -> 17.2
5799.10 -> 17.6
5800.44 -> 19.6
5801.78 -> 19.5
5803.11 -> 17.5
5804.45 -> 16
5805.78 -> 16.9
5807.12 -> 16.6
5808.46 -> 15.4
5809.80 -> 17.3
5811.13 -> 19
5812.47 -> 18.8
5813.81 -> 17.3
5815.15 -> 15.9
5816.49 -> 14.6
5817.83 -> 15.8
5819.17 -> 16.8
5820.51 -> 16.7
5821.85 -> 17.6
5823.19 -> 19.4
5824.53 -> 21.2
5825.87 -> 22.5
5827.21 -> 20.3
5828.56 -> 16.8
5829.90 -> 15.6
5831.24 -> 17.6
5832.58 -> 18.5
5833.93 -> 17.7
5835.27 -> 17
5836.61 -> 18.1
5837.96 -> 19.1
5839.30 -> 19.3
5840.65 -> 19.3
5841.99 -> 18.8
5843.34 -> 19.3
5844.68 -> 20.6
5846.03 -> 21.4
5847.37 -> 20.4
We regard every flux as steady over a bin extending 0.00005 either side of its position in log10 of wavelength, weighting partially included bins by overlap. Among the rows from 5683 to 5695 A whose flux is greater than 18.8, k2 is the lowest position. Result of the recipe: 5684.09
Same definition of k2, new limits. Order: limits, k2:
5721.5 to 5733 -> 5724.81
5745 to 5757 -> 5745.94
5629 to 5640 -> 5630.68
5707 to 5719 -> 5709.01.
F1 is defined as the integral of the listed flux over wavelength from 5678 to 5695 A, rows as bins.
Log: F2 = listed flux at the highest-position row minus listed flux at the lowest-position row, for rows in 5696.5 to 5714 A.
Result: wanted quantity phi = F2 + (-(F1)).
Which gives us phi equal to -351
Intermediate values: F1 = 351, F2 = 0.0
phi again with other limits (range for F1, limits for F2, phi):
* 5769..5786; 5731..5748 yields -293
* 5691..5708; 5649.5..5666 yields -327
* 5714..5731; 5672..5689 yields -322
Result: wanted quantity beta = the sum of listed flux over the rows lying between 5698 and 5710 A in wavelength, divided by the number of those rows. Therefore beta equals 18.9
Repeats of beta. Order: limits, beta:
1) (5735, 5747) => 19.9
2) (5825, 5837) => 18.2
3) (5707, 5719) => 18.0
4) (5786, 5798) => 17.7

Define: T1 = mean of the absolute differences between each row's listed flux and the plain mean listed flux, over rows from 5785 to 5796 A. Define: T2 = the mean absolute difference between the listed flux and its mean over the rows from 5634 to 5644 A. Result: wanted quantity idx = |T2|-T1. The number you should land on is 3.9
